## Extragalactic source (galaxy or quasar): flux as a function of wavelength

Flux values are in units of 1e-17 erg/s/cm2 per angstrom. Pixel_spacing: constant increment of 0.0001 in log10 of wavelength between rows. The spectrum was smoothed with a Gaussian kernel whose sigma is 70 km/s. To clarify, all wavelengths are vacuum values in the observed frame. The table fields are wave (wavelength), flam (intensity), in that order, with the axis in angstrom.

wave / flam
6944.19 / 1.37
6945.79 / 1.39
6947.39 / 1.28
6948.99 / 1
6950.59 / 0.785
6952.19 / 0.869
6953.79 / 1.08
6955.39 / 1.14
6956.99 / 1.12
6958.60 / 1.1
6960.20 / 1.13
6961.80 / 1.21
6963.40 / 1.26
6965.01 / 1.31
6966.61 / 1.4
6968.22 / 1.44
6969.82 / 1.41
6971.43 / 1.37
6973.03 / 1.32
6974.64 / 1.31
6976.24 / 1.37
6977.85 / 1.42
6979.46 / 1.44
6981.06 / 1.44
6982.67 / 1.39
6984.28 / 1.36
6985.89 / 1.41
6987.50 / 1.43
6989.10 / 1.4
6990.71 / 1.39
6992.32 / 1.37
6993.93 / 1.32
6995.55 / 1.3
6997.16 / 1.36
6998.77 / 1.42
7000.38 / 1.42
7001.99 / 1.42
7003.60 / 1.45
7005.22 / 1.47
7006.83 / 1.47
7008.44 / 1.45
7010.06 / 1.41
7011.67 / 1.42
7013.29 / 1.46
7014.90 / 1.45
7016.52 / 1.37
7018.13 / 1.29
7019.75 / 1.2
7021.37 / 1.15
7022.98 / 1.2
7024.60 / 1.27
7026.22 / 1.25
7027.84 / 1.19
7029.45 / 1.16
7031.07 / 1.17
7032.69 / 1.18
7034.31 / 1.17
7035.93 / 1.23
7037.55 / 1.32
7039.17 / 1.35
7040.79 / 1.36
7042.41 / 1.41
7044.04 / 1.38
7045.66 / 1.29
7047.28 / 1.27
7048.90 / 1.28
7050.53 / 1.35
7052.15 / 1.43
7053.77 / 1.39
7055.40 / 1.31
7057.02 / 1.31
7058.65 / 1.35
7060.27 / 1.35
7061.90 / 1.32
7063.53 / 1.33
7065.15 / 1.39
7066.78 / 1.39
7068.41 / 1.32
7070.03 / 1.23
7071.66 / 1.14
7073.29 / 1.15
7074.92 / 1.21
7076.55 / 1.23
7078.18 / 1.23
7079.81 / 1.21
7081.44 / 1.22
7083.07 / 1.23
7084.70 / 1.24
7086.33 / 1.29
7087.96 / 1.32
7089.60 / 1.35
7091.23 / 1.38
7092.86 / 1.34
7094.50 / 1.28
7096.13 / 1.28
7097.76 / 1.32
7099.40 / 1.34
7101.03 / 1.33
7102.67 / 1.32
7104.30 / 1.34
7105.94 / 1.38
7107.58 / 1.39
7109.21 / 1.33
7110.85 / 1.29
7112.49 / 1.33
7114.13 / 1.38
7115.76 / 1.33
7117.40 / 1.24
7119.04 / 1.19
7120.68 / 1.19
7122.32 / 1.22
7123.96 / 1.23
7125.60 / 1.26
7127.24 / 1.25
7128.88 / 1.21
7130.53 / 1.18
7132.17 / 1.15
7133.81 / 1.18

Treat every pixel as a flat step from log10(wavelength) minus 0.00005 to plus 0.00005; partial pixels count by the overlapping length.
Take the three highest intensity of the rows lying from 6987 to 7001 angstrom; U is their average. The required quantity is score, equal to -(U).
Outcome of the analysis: -1.42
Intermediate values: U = 1.42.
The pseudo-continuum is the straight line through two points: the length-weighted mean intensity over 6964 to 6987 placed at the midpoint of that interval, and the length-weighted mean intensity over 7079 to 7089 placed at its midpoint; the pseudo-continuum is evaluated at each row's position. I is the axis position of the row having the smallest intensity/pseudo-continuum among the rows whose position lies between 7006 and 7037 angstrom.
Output 7021.37 angstrom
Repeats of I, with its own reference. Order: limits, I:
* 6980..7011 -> 6995.55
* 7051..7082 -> 7071.66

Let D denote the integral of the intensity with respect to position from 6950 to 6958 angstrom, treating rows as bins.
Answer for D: 8.1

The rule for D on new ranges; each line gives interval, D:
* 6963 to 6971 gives 10.9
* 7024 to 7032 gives 9.7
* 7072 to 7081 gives 10.8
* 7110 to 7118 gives 10.5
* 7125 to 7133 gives 9.7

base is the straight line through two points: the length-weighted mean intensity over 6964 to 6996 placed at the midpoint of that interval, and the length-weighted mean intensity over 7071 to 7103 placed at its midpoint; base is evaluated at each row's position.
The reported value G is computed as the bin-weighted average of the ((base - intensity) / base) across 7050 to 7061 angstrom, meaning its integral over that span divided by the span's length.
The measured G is -0.04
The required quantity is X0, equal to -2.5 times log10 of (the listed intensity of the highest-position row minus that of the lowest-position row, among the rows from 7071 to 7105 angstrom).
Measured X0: 1.7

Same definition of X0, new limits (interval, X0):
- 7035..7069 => 2.6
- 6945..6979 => 3.8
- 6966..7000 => 4.2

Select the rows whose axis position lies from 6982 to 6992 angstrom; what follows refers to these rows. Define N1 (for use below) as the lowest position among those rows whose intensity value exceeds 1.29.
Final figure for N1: 6982.67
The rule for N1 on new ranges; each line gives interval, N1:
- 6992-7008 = 6992.32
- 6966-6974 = 6966.61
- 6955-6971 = 6965.01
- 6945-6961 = 6945.79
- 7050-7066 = 7050.53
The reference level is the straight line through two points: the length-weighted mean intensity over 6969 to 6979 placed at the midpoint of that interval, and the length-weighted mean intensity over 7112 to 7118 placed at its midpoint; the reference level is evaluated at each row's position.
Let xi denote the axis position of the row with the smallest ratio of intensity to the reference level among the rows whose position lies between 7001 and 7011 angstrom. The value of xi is 7010.06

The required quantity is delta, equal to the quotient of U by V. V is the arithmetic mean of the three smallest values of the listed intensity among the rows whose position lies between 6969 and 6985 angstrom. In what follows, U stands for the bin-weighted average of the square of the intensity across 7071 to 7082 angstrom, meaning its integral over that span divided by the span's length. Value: 1.08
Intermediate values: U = 1.44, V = 1.33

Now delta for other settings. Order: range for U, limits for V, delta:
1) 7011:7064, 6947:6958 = 1.92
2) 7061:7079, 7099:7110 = 1.22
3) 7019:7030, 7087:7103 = 1.12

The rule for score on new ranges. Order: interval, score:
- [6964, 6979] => -1.42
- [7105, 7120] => -1.38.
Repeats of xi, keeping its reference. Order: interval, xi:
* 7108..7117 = 7110.85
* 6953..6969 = 6953.79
